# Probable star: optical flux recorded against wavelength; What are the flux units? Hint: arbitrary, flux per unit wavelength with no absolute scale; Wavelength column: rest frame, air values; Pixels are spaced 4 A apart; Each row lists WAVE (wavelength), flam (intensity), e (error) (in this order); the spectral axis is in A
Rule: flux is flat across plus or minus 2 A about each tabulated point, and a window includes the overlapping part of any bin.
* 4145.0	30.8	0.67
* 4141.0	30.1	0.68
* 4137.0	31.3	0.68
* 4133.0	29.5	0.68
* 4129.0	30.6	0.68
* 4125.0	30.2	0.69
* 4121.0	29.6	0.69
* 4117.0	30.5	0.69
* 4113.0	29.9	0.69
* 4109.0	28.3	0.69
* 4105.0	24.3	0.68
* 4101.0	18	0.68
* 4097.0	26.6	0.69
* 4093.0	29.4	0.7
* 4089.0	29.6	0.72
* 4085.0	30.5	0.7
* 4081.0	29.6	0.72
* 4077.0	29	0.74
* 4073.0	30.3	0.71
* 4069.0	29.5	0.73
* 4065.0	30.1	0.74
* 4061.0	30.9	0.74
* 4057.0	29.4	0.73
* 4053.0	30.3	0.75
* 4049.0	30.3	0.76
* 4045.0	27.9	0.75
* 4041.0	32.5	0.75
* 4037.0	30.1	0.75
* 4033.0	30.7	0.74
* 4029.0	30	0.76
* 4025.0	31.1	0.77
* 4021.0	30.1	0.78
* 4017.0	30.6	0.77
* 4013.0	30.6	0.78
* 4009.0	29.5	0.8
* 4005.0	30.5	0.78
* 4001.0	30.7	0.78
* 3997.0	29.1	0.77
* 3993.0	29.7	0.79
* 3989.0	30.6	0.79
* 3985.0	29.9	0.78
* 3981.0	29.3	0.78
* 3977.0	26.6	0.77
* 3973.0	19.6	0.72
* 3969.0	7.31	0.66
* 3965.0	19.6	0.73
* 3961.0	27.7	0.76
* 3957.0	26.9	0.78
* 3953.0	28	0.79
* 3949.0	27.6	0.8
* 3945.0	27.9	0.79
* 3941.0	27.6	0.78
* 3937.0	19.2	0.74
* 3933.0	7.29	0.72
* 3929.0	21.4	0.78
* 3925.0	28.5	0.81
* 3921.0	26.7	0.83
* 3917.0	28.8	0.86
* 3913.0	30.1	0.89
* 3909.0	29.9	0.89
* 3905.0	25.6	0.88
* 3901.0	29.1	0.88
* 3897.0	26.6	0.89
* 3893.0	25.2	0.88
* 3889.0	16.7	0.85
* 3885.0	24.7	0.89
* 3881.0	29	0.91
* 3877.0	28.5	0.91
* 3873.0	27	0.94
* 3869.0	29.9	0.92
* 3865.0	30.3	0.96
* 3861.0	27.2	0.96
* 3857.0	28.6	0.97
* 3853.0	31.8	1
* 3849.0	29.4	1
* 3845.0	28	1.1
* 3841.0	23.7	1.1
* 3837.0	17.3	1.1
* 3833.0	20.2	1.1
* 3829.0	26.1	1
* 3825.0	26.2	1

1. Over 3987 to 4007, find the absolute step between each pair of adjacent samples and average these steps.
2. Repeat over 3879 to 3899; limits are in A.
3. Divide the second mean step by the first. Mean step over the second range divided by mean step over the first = 6.7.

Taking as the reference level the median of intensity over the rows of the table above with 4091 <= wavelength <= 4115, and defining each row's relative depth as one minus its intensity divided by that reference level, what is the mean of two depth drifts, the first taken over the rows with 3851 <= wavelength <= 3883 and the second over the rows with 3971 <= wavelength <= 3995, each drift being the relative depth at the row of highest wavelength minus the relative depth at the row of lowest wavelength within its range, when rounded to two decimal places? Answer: -0.13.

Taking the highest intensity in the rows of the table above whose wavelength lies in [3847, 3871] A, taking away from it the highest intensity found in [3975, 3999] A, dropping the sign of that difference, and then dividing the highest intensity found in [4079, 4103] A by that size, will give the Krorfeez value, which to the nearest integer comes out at 25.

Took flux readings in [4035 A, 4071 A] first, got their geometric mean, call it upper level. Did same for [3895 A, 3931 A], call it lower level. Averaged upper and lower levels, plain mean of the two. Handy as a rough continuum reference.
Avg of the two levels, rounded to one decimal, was 28.7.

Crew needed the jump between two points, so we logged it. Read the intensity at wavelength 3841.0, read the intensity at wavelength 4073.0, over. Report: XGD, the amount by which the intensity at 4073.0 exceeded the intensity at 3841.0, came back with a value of 7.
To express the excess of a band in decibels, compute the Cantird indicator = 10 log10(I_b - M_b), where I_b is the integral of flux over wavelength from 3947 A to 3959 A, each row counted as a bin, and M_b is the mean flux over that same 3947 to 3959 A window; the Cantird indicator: 24.8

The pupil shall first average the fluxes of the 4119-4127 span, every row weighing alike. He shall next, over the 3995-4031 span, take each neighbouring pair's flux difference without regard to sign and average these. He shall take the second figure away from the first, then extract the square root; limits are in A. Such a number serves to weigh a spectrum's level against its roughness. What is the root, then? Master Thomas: 5.39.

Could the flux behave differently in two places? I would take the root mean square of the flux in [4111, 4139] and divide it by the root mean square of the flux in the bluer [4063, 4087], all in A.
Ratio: 1.01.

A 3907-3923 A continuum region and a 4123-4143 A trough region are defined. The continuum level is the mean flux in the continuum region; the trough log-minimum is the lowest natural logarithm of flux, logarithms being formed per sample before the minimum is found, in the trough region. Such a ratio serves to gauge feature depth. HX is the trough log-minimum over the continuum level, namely 0.117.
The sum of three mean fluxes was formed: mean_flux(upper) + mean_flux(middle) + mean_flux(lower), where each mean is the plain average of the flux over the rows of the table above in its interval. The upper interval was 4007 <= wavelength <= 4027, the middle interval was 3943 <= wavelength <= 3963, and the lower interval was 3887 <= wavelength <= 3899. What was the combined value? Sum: 81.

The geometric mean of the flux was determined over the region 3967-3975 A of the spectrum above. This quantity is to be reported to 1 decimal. 12.0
